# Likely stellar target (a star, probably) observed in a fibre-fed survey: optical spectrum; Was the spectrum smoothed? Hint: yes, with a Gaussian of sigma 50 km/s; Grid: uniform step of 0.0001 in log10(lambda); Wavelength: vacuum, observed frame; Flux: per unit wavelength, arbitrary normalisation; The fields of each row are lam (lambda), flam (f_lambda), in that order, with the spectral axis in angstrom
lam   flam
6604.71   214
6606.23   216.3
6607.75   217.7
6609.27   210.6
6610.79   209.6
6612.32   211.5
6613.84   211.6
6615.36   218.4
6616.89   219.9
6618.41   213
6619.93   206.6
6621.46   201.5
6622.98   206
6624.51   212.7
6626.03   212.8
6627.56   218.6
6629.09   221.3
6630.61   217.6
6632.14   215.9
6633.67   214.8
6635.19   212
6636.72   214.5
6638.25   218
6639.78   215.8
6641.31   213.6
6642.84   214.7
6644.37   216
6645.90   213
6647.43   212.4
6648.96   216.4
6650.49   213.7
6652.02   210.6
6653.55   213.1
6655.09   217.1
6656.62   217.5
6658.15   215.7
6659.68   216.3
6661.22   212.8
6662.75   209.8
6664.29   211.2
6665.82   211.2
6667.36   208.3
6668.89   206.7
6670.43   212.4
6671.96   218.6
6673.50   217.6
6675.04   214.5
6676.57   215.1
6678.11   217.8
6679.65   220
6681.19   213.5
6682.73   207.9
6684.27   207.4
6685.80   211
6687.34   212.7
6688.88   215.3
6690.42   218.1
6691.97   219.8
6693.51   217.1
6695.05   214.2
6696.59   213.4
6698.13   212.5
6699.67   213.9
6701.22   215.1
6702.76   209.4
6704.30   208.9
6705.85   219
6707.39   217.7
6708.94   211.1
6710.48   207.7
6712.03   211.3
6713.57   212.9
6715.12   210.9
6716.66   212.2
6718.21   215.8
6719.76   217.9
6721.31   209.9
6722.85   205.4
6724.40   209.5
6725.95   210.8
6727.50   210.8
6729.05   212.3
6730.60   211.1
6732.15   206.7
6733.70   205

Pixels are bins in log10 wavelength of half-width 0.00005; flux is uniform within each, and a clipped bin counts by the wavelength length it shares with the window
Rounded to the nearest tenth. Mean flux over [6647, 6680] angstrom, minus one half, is 213.5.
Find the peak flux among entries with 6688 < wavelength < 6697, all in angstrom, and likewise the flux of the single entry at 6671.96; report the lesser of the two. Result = 218.6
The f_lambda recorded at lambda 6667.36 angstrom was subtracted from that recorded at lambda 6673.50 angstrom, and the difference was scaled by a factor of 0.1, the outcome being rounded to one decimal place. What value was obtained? 0.9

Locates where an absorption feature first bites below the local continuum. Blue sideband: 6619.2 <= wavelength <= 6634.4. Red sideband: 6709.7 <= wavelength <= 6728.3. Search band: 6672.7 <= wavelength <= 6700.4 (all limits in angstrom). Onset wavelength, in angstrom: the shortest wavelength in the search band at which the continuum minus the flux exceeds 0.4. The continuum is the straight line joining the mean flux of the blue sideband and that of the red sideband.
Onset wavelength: 6682.73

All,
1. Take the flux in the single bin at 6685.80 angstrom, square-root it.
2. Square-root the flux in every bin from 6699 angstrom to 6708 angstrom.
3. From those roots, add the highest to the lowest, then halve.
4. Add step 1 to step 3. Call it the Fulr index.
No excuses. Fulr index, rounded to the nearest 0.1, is 29.2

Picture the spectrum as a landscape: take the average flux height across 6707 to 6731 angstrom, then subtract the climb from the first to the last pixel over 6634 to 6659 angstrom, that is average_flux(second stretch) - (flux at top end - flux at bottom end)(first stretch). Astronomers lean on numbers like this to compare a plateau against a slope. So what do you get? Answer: 208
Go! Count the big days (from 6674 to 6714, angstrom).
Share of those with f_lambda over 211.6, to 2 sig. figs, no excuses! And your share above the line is 0.69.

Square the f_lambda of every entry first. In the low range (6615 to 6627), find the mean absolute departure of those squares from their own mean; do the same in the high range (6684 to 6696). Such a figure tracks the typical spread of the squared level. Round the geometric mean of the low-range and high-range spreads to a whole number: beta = 1677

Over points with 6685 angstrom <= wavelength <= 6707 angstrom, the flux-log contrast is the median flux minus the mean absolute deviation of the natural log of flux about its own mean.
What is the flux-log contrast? 214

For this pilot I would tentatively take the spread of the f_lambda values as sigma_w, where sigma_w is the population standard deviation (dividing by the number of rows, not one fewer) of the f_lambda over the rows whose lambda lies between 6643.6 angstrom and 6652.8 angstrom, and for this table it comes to 2.0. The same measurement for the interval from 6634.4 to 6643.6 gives 1.9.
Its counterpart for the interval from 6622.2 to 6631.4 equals 5.0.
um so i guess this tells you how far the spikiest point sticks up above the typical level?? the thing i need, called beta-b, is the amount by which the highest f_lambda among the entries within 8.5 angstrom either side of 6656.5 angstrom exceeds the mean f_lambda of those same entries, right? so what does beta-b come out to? 3.5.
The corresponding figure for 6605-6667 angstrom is 7.5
